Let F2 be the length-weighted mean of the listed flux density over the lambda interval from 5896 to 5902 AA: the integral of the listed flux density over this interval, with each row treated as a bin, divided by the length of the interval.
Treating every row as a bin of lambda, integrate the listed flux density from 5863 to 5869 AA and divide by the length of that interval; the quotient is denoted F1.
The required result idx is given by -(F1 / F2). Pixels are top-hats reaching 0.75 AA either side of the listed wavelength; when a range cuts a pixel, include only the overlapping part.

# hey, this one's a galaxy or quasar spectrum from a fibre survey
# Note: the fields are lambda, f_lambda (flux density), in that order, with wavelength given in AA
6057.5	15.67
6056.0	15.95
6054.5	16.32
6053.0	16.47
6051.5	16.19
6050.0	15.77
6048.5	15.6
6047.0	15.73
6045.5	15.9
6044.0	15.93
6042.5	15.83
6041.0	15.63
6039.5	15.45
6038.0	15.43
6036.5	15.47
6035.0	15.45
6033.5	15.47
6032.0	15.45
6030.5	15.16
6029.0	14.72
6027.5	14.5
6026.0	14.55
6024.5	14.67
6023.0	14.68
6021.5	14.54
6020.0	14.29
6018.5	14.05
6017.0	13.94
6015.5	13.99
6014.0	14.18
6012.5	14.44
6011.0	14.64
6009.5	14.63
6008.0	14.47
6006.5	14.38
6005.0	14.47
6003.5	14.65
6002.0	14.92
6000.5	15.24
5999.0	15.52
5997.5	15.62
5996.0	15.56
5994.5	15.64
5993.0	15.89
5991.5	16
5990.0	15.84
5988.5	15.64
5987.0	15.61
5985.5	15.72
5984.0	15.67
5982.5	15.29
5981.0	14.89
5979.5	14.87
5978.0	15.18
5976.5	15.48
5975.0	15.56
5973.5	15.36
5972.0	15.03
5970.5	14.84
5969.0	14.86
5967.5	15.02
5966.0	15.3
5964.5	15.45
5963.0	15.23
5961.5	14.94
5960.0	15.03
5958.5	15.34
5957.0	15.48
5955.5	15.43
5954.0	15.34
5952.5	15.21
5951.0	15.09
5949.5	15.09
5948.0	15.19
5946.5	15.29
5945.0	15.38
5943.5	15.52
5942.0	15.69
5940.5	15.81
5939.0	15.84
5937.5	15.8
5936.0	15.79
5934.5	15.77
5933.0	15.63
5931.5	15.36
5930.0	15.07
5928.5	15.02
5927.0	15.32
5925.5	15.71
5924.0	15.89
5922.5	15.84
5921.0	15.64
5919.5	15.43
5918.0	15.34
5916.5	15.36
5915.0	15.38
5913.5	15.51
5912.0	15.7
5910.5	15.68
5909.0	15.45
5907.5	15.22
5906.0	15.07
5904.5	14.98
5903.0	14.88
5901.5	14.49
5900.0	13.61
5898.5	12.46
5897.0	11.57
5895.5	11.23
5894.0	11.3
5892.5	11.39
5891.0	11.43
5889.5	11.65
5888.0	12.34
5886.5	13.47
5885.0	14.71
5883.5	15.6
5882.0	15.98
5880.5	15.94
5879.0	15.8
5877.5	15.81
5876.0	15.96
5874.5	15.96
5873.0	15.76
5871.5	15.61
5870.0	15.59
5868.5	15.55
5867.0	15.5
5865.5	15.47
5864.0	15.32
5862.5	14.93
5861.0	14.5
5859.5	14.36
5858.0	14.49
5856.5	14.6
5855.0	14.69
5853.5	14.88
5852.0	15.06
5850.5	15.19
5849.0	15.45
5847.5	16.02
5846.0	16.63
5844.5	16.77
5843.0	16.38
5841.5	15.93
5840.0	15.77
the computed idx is -1.20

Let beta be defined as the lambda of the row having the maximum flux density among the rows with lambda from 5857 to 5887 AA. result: 5882.0 AA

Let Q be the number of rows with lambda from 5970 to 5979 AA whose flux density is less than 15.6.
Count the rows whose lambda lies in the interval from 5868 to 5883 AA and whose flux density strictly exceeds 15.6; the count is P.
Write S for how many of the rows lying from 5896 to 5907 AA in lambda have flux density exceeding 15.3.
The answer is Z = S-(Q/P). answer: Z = -1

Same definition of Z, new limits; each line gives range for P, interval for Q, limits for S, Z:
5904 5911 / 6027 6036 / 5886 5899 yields -6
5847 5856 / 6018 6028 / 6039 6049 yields 0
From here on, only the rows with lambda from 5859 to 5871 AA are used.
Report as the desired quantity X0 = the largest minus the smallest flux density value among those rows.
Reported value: 1.23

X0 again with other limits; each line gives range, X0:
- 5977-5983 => 0.42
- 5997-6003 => 0.70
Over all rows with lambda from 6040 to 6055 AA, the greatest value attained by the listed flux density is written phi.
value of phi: 16.47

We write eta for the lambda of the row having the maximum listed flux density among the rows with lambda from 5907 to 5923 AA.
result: 5922.5 AA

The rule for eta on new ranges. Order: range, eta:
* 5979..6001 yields 5991.5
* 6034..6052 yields 6051.5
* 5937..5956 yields 5939.0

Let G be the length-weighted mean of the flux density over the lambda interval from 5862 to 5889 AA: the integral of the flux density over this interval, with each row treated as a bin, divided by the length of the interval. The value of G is 15.3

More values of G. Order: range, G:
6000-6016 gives 14.5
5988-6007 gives 15.3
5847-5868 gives 15.0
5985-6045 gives 15.1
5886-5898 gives 11.8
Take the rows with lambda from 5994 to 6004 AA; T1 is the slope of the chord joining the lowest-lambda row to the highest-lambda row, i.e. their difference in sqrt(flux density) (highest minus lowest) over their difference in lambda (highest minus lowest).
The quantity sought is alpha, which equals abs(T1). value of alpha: 0.0141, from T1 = -0.014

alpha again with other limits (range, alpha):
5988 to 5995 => 0.0000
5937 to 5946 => 0.0071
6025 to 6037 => 0.0113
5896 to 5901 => 0.0959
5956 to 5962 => 0.0154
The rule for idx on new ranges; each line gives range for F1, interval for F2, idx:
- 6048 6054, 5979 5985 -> -1.05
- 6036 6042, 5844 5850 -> -0.96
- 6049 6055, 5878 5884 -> -1.02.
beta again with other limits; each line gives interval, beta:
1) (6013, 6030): 6029.0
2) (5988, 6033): 5991.5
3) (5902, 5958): 5924.0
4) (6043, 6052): 6051.5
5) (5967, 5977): 5975.0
